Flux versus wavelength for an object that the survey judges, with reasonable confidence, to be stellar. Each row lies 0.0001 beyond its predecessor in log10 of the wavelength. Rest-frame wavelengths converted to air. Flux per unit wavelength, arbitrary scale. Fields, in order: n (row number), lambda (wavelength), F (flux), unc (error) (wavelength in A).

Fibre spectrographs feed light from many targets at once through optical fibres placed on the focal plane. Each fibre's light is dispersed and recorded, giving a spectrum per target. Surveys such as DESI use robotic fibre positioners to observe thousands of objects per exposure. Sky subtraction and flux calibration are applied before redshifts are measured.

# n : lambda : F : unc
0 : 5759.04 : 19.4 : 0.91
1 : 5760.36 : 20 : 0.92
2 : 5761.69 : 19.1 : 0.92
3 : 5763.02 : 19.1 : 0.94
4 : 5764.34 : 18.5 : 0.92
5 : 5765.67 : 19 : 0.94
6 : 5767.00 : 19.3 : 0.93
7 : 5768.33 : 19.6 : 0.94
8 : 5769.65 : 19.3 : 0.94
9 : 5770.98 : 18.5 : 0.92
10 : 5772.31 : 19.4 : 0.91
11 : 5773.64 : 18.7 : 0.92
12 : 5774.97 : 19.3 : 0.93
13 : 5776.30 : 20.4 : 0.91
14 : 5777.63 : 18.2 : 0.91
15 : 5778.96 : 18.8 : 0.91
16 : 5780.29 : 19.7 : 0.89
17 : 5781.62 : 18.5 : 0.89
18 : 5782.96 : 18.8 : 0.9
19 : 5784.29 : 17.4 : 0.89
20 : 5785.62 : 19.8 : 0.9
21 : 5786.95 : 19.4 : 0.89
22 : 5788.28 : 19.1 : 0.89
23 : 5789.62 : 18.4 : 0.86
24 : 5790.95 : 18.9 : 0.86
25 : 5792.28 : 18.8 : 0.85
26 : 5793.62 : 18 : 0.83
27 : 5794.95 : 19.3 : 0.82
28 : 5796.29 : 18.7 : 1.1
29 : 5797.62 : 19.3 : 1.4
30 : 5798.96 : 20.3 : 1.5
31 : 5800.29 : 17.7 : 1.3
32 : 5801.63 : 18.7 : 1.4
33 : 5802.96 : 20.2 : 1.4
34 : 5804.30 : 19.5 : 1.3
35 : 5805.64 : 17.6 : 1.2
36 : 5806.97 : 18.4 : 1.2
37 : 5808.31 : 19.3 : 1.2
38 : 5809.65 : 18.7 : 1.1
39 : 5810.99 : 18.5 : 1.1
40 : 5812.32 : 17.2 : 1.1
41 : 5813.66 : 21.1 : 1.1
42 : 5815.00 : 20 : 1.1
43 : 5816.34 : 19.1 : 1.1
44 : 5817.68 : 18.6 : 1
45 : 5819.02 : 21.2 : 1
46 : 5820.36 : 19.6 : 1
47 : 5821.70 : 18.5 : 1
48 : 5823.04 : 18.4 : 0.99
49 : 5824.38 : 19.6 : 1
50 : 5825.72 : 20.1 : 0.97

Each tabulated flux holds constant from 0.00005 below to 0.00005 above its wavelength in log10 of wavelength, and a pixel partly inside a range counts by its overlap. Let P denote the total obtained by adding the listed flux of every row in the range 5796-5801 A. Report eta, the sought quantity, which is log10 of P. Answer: 1.88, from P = 76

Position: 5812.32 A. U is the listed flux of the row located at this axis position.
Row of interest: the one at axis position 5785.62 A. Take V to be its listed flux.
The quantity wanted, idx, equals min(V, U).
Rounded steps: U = 17.2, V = 19.8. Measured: 17.2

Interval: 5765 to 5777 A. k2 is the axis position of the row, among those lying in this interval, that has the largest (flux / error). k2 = 5776.30 A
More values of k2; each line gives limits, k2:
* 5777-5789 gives 5780.29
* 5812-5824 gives 5819.02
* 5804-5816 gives 5813.66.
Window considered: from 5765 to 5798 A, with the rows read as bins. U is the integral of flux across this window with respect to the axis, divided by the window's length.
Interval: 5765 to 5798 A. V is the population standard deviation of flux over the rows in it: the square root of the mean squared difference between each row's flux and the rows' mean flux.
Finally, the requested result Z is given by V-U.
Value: -18.36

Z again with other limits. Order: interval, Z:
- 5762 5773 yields -18.71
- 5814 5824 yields -18.47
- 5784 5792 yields -18.14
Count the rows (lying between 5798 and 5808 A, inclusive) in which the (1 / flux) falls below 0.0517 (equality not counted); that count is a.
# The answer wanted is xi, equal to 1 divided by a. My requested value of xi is 0.3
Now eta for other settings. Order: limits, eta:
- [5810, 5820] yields 2.13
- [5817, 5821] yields 1.77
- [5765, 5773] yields 2.06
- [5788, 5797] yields 2.12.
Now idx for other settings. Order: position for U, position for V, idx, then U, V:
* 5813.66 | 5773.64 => 18.7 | 21.1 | 18.7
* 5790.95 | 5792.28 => 18.8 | 18.9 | 18.8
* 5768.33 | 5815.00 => 19.6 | 19.6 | 20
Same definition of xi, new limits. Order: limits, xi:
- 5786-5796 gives 1.0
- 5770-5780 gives 0.5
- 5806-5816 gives 0.5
